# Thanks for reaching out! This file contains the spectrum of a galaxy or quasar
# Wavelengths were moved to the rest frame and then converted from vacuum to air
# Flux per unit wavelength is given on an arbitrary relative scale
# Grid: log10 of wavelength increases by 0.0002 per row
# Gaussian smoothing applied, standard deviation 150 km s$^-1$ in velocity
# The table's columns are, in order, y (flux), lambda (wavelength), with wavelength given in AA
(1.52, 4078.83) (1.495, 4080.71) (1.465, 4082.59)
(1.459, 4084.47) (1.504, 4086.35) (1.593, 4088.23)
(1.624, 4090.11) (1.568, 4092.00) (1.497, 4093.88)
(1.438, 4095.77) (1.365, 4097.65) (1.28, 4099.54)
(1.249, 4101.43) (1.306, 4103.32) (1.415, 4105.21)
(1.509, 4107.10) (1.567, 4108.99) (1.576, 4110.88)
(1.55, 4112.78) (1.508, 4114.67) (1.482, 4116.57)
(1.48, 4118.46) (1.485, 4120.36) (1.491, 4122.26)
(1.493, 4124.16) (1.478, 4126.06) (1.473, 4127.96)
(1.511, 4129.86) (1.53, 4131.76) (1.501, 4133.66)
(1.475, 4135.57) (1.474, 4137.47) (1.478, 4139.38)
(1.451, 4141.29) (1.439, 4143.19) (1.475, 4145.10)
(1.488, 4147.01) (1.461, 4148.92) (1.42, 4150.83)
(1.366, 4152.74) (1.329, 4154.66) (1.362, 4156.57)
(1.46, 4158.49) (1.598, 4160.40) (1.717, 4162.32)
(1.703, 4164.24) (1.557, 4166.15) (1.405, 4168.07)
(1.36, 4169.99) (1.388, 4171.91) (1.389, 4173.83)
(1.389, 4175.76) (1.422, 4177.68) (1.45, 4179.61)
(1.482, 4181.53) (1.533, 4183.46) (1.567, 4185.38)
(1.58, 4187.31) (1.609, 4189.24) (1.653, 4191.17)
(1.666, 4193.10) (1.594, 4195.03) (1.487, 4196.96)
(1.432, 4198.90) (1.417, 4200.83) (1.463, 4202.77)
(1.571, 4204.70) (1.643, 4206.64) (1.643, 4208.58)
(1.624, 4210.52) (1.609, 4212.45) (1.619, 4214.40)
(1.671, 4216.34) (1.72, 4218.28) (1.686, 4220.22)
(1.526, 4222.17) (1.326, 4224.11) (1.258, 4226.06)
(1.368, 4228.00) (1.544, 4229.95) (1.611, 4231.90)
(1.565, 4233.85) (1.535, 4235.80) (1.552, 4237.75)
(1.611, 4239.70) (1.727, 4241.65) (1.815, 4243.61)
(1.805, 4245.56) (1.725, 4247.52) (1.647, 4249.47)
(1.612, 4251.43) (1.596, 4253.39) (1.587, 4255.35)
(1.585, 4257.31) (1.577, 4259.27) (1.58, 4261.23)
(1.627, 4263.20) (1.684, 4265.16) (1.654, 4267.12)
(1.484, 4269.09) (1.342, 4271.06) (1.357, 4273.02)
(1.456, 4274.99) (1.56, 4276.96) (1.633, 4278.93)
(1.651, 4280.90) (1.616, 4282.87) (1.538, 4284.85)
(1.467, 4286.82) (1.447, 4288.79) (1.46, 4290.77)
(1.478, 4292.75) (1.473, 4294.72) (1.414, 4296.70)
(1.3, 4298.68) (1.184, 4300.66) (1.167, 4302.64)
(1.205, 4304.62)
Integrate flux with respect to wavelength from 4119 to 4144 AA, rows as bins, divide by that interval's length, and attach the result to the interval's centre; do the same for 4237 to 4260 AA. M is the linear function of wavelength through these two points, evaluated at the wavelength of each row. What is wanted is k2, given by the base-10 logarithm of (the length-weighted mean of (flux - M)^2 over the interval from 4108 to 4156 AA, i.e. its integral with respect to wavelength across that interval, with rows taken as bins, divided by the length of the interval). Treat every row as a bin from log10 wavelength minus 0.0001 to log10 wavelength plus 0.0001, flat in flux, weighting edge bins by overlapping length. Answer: -2.30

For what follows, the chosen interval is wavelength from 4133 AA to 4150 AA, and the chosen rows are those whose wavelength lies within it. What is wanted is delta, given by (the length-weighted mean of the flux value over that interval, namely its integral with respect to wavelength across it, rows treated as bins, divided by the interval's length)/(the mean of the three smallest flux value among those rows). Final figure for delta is 1.01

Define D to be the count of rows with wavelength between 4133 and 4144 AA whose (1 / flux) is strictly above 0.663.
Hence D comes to 6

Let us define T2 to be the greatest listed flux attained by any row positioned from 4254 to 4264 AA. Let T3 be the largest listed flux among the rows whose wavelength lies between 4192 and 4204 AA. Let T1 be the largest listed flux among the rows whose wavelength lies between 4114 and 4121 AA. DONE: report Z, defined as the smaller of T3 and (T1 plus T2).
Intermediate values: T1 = 1.508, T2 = 1.627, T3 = 1.666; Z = 1.67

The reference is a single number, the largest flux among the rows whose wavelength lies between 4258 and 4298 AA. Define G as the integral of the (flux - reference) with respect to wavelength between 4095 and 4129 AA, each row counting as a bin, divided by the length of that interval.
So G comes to -0.23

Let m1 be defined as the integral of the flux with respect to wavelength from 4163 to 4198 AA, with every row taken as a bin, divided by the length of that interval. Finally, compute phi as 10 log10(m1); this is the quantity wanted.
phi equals 1.8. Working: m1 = 1.51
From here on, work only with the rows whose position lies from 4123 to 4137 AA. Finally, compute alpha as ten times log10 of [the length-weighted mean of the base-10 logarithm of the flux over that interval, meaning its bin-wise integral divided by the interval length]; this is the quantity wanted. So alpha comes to -7.59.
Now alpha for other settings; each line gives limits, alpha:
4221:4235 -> -7.88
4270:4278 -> -8.10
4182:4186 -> -7.27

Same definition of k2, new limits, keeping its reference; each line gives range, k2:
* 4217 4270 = -1.75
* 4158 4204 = -1.87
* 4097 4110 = -1.83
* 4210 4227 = -1.55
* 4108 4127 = -2.38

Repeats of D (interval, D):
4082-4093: 3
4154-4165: 3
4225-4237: 2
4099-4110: 4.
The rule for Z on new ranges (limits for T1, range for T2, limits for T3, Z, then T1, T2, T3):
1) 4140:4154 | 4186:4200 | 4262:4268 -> 1.68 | 1.488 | 1.666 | 1.684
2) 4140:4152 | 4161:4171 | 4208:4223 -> 1.72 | 1.488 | 1.717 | 1.72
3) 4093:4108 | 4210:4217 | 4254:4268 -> 1.68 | 1.509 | 1.671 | 1.684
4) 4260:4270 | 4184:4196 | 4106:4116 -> 1.58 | 1.684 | 1.666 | 1.576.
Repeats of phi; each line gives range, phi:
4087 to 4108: 1.6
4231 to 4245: 2.1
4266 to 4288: 1.8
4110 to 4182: 1.7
